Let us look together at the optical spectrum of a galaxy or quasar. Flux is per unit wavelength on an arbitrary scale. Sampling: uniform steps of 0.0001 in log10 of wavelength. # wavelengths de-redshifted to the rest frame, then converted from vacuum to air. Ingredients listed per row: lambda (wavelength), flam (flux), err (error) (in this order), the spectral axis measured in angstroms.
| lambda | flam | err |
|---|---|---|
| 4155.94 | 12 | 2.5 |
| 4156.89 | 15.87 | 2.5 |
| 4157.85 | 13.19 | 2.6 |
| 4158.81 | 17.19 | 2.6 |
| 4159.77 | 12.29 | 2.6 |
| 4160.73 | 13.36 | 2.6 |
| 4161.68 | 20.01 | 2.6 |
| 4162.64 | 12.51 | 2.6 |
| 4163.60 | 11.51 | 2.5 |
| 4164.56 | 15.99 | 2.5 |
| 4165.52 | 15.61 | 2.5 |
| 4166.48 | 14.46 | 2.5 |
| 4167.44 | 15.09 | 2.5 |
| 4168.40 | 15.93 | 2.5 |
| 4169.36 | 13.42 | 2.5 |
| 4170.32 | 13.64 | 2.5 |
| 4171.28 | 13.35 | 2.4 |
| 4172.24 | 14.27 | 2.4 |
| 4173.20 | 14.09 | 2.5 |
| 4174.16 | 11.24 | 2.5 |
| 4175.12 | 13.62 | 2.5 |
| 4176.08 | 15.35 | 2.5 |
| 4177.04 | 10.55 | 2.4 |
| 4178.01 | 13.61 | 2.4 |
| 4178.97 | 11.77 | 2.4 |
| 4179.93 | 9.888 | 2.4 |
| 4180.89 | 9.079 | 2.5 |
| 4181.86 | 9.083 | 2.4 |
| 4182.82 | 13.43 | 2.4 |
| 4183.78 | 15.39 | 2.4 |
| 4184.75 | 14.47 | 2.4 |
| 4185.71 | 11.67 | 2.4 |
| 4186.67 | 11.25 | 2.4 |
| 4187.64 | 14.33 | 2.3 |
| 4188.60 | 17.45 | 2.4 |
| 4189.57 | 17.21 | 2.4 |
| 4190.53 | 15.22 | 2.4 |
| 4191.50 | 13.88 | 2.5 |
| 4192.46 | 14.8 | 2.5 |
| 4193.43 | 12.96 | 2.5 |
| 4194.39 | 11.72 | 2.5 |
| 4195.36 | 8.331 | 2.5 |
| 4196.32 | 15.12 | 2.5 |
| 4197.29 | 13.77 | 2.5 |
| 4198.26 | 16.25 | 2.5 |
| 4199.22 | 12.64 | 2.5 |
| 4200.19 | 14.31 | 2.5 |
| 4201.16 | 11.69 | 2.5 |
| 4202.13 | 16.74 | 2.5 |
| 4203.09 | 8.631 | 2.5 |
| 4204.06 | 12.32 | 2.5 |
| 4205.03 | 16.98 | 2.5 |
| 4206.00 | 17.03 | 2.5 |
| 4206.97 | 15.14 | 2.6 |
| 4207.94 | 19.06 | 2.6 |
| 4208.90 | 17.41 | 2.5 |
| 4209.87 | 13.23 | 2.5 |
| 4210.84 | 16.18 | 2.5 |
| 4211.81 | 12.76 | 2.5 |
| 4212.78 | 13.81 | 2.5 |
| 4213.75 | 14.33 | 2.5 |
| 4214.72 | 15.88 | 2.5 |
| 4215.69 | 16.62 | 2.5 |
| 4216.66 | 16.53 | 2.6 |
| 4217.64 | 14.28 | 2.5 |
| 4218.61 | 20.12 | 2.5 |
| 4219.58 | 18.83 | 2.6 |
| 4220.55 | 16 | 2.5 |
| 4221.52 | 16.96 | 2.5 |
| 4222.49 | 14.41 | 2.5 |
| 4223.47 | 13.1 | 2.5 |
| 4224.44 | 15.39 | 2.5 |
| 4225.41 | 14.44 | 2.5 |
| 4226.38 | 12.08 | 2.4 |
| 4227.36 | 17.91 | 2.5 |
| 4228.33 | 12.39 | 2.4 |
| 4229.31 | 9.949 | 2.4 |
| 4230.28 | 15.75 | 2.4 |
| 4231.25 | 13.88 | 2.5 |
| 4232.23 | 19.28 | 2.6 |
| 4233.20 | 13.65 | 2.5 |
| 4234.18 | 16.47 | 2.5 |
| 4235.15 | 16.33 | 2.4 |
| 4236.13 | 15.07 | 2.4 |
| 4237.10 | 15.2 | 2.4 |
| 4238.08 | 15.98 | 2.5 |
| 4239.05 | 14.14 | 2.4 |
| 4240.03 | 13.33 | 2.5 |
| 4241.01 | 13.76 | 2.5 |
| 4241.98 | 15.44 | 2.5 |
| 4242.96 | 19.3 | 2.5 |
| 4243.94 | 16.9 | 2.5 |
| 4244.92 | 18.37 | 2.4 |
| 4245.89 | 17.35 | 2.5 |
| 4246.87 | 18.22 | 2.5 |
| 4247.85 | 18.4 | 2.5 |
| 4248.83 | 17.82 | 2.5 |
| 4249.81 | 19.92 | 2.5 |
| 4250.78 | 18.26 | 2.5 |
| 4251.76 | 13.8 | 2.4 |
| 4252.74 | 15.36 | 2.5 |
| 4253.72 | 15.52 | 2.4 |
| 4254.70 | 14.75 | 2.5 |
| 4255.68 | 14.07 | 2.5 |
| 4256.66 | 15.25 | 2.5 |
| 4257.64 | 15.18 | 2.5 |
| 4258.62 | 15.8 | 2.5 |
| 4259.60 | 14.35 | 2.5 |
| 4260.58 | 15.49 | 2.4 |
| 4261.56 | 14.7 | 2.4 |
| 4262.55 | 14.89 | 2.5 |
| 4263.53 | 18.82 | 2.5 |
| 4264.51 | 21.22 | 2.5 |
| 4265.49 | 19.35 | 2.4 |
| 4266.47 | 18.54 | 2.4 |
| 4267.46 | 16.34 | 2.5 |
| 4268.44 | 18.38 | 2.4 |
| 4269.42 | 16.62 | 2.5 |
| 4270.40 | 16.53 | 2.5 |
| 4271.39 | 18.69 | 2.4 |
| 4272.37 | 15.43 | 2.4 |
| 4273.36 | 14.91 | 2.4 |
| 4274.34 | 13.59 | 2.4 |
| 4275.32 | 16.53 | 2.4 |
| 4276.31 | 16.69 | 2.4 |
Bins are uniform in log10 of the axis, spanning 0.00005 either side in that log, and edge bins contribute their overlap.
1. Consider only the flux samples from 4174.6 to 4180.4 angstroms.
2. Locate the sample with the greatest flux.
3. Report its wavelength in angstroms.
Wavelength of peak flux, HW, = 4176.08 angstroms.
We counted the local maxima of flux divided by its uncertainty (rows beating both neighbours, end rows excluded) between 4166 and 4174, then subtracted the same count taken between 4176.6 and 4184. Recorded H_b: 1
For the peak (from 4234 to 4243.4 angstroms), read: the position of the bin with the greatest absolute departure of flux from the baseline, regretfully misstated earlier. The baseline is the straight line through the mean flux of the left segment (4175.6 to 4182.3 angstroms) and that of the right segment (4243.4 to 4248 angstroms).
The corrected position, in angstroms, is 4240.03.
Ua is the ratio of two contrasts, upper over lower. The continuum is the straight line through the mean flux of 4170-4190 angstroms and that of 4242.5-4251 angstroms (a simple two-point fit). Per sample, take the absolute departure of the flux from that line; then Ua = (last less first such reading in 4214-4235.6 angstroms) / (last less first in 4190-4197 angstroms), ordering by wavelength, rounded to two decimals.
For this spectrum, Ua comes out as -1.72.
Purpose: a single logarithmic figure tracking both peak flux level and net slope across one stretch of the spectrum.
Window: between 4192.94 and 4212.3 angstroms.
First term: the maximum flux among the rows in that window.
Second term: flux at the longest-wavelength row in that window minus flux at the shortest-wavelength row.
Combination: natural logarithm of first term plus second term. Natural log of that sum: 2.94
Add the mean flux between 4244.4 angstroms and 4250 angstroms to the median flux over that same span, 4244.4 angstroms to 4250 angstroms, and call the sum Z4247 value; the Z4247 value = 37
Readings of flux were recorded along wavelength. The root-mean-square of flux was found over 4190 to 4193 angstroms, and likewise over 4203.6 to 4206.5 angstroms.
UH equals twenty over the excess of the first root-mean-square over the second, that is -20.9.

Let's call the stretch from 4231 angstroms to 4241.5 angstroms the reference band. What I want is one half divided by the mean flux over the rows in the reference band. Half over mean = 0.0329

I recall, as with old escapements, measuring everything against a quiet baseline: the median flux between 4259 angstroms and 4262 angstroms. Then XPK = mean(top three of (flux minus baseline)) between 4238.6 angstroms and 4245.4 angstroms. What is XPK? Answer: 3.5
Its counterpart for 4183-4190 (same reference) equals 2.0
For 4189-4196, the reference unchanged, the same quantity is 1.0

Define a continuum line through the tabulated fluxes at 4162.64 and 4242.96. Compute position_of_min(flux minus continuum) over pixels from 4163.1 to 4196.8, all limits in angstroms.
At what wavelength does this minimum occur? 4195.36 angstroms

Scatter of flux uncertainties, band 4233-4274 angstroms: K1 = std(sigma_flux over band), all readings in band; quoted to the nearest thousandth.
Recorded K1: 0.048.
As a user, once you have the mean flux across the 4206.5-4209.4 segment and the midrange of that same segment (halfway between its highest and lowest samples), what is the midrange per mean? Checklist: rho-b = 0.99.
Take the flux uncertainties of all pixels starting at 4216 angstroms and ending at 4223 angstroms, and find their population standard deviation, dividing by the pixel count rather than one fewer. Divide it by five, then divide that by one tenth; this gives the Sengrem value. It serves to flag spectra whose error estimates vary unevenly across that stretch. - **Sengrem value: 0.090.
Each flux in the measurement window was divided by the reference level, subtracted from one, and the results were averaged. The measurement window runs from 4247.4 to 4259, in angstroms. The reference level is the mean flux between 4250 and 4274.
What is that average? 0.01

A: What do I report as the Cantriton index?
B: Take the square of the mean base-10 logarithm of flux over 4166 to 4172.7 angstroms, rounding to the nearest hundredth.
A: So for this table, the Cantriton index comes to 1.33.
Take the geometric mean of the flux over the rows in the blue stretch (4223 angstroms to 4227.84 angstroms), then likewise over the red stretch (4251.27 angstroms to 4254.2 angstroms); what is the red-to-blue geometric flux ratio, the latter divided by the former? 1.03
